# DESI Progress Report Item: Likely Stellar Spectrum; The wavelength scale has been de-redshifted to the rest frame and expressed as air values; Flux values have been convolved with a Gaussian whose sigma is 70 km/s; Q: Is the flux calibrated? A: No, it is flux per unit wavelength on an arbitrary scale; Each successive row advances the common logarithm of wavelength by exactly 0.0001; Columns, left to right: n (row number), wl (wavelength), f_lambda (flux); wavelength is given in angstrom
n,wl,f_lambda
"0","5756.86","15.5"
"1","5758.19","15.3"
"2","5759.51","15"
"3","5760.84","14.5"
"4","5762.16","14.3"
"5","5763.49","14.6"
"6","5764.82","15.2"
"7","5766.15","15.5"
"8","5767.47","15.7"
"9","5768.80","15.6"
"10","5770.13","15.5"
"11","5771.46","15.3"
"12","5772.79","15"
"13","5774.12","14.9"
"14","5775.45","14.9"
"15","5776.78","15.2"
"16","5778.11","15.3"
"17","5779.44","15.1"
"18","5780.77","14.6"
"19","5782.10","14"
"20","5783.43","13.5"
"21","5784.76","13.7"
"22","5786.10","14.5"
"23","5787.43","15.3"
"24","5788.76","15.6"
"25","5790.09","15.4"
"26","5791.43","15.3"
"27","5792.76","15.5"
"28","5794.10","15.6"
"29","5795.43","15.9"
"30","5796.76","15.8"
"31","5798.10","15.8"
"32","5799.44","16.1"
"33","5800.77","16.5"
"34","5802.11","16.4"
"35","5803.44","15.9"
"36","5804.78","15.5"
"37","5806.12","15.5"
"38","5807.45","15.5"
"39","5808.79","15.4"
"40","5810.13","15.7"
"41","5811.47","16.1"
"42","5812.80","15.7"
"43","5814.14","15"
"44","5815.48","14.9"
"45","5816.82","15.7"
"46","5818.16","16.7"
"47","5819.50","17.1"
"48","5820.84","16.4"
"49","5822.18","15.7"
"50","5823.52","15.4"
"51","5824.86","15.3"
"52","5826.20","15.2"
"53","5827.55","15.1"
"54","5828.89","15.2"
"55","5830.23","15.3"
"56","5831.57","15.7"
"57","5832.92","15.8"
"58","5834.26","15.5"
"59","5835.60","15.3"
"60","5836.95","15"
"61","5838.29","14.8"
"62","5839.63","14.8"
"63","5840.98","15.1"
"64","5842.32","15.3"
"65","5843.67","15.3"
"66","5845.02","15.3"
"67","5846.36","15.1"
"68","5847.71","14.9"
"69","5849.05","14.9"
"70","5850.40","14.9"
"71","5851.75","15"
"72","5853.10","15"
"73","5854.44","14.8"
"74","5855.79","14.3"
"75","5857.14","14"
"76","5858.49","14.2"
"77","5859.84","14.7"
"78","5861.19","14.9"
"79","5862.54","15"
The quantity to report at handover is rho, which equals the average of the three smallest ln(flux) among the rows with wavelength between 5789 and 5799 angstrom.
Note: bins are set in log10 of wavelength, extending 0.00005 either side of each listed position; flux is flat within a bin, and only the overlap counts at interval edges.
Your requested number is 2.73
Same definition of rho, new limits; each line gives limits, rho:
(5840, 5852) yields 2.70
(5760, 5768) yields 2.67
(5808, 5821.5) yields 2.71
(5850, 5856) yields 2.69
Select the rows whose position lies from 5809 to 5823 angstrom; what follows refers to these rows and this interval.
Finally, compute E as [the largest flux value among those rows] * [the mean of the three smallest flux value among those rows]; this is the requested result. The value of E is 260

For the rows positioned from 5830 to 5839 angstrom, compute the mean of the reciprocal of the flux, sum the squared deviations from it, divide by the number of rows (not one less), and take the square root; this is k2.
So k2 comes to 0.0014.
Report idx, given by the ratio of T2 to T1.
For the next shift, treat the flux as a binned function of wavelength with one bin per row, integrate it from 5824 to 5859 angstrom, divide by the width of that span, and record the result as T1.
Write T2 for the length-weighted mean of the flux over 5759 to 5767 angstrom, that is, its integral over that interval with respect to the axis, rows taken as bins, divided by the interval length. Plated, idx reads 0.99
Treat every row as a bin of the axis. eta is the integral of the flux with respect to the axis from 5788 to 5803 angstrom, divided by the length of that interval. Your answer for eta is 15.81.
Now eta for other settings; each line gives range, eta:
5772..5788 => 14.67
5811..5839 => 15.57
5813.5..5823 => 15.92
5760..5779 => 15.10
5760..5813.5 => 15.29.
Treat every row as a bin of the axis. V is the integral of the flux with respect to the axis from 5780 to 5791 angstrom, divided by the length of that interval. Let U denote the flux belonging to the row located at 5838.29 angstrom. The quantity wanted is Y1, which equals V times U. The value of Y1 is 216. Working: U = 14.8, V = 14.6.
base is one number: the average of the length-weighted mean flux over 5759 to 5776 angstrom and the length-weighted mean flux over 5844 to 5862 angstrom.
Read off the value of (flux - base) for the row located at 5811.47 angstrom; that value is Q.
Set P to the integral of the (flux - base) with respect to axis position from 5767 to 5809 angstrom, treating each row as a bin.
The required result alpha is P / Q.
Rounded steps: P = 16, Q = 1.2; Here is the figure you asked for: 13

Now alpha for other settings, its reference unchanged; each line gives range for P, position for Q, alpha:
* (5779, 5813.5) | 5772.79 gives 217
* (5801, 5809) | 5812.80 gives 9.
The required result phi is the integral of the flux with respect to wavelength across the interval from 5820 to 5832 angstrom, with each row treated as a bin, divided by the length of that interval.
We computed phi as 15.5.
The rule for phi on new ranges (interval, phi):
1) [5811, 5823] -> 15.9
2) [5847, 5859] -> 14.7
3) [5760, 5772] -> 15.1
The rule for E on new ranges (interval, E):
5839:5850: 227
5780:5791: 214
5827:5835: 240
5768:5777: 233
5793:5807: 256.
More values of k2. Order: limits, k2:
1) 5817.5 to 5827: 0.0027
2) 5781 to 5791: 0.0038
